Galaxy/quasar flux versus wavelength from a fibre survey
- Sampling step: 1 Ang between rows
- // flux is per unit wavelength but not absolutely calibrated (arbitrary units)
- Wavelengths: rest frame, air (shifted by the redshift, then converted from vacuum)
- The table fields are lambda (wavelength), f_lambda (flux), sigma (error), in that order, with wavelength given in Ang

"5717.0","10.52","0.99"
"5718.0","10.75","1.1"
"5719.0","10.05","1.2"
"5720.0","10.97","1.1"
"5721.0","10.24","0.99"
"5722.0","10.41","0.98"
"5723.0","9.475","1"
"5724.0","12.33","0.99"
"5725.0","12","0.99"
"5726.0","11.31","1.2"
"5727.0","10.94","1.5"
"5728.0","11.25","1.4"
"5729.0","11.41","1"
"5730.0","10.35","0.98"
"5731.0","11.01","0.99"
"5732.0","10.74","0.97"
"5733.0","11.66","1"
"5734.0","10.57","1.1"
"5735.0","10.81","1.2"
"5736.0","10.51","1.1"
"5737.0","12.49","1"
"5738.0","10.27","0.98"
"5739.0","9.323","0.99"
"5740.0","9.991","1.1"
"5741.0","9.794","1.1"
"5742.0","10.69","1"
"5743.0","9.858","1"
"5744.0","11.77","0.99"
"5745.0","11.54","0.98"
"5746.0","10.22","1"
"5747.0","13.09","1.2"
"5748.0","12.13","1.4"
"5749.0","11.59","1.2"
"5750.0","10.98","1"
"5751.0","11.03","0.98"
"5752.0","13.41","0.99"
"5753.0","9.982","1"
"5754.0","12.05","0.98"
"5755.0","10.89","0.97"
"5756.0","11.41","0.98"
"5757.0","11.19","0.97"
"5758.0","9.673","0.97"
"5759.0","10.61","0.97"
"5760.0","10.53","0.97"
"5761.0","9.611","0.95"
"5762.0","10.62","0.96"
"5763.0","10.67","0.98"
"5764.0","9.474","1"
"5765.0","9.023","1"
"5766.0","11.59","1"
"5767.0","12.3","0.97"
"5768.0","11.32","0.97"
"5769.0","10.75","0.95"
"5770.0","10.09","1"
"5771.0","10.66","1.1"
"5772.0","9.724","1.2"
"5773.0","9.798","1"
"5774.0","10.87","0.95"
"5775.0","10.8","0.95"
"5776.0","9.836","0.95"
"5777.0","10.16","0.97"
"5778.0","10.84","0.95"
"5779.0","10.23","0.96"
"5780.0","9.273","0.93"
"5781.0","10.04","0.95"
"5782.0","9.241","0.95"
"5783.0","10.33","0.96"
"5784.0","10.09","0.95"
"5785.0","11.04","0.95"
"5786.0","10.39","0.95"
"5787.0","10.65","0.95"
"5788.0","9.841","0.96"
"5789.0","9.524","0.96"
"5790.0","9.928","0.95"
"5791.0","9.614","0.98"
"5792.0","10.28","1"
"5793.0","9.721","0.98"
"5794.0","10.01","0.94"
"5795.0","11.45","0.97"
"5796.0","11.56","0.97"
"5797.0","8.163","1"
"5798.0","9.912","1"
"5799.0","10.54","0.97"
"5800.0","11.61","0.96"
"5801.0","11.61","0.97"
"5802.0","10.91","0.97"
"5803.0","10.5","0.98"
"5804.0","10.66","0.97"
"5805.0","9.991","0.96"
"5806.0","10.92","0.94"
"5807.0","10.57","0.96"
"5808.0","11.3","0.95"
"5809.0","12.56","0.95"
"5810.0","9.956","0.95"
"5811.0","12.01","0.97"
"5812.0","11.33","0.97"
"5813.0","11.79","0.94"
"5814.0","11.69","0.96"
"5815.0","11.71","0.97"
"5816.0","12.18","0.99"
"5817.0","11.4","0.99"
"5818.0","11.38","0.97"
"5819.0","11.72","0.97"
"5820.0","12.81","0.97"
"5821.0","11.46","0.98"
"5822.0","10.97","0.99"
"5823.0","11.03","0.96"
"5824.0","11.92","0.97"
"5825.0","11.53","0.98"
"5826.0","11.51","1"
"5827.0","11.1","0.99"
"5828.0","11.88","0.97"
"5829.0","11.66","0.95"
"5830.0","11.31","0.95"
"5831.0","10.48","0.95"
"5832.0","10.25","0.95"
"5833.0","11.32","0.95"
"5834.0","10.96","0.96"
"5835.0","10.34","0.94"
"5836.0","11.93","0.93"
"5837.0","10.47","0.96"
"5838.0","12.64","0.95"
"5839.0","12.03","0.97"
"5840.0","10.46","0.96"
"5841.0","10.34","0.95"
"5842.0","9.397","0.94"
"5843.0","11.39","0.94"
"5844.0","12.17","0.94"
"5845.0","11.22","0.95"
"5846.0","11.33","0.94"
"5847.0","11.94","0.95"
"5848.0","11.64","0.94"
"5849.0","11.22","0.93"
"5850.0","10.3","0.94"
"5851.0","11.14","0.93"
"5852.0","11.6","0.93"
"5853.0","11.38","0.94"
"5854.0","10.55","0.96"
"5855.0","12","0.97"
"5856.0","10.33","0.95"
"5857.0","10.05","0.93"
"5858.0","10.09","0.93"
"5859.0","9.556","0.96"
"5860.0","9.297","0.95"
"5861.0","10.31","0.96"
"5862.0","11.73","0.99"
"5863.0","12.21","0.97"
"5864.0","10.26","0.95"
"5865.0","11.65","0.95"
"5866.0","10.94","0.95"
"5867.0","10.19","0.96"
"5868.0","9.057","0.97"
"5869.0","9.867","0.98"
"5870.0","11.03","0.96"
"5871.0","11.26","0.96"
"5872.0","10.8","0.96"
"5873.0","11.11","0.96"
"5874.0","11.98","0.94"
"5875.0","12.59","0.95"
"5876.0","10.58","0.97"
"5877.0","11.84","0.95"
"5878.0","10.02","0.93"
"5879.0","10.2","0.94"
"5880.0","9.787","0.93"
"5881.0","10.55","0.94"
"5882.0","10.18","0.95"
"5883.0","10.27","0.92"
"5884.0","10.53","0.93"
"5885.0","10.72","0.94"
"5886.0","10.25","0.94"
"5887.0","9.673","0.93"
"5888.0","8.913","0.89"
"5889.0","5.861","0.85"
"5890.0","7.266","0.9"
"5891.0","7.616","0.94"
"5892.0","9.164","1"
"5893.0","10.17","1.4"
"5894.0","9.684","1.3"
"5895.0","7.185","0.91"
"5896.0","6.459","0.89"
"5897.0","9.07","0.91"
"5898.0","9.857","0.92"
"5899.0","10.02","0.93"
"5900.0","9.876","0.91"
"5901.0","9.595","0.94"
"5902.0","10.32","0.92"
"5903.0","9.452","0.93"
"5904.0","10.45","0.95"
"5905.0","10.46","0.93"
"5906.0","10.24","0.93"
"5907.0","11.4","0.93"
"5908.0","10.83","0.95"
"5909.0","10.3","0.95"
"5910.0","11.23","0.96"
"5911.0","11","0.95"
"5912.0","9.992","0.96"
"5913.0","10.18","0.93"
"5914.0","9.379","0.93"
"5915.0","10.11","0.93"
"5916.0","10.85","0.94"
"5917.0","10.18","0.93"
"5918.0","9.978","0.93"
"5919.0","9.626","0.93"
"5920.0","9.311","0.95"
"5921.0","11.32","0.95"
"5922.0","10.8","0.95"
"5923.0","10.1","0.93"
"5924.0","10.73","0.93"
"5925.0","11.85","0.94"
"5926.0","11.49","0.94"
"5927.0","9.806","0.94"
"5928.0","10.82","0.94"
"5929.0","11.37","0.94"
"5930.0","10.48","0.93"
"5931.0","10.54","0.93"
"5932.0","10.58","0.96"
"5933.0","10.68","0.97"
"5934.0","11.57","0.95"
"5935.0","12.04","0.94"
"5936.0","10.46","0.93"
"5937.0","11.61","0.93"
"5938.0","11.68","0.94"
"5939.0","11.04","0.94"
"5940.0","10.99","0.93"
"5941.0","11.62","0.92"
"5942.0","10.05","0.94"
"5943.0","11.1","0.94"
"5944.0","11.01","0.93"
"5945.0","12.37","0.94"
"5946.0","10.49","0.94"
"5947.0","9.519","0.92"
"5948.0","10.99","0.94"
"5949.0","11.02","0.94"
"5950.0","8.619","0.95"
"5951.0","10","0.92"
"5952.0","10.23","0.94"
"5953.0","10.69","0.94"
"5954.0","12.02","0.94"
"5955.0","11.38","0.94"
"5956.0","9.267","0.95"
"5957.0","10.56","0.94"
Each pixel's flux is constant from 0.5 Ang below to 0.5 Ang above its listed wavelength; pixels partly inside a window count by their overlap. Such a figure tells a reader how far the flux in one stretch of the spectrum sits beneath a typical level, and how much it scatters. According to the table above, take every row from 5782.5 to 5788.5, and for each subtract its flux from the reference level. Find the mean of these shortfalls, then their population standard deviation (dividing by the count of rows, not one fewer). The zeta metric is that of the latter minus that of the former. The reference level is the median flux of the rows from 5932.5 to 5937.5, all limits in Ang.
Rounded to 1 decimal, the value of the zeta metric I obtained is -0.8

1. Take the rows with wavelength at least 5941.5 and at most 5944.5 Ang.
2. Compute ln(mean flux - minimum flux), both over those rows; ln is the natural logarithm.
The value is -0.4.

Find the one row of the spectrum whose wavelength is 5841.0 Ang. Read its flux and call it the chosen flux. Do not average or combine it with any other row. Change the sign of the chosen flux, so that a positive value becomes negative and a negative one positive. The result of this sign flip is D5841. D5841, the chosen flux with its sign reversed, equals -10.3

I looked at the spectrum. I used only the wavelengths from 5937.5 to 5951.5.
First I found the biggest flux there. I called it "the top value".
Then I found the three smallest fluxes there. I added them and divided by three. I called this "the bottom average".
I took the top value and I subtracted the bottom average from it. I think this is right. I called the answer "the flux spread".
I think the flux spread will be 3.0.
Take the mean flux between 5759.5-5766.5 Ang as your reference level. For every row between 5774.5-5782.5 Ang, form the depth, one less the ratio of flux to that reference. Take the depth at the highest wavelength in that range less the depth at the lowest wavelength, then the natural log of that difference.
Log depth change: -1.88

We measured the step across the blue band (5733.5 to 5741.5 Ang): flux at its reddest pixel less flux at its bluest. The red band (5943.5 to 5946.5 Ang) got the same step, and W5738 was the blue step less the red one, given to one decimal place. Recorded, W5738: -0.3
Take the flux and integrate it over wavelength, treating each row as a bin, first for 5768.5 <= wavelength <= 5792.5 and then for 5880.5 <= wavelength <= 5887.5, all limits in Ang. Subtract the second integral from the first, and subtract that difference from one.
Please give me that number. -171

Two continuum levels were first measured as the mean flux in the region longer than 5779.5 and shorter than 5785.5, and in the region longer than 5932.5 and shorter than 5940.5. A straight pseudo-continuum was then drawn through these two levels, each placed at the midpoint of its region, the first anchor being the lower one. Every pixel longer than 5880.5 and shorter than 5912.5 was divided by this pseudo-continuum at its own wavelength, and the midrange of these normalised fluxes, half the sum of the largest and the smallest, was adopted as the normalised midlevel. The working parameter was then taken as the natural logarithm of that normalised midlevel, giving -0.24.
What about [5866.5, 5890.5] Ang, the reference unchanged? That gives -0.16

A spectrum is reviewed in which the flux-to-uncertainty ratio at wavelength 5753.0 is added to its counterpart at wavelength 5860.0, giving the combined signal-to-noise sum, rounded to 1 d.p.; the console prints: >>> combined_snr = 19.8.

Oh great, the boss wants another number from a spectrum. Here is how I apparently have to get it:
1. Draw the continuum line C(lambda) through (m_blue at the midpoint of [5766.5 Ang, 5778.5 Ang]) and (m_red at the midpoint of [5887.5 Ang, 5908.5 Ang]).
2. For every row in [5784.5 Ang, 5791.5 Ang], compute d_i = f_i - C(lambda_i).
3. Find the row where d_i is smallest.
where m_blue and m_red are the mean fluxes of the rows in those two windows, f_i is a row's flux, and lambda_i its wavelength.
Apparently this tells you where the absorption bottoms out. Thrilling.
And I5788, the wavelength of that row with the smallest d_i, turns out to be 5789.0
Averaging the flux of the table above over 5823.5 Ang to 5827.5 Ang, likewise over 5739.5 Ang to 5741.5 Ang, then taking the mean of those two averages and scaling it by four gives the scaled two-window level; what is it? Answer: 42.8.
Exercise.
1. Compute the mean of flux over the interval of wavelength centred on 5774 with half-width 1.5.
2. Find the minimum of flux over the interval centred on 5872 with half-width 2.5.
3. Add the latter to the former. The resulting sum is 21.3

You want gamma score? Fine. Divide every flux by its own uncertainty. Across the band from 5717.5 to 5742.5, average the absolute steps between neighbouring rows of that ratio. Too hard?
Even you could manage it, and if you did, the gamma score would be 1.28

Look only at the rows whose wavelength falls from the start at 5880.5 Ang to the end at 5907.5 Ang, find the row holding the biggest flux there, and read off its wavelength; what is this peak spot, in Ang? 5907.0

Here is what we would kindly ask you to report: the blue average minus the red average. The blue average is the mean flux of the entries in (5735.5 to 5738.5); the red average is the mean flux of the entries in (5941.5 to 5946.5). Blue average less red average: 0.1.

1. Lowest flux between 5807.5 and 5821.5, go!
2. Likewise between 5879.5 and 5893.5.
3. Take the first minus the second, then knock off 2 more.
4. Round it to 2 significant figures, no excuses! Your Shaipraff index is 2.1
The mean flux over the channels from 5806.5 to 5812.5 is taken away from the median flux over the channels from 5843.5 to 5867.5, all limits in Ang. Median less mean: -0.1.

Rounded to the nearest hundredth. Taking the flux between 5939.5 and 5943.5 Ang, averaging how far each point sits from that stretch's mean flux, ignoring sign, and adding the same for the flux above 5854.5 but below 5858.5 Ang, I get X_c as 1.14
